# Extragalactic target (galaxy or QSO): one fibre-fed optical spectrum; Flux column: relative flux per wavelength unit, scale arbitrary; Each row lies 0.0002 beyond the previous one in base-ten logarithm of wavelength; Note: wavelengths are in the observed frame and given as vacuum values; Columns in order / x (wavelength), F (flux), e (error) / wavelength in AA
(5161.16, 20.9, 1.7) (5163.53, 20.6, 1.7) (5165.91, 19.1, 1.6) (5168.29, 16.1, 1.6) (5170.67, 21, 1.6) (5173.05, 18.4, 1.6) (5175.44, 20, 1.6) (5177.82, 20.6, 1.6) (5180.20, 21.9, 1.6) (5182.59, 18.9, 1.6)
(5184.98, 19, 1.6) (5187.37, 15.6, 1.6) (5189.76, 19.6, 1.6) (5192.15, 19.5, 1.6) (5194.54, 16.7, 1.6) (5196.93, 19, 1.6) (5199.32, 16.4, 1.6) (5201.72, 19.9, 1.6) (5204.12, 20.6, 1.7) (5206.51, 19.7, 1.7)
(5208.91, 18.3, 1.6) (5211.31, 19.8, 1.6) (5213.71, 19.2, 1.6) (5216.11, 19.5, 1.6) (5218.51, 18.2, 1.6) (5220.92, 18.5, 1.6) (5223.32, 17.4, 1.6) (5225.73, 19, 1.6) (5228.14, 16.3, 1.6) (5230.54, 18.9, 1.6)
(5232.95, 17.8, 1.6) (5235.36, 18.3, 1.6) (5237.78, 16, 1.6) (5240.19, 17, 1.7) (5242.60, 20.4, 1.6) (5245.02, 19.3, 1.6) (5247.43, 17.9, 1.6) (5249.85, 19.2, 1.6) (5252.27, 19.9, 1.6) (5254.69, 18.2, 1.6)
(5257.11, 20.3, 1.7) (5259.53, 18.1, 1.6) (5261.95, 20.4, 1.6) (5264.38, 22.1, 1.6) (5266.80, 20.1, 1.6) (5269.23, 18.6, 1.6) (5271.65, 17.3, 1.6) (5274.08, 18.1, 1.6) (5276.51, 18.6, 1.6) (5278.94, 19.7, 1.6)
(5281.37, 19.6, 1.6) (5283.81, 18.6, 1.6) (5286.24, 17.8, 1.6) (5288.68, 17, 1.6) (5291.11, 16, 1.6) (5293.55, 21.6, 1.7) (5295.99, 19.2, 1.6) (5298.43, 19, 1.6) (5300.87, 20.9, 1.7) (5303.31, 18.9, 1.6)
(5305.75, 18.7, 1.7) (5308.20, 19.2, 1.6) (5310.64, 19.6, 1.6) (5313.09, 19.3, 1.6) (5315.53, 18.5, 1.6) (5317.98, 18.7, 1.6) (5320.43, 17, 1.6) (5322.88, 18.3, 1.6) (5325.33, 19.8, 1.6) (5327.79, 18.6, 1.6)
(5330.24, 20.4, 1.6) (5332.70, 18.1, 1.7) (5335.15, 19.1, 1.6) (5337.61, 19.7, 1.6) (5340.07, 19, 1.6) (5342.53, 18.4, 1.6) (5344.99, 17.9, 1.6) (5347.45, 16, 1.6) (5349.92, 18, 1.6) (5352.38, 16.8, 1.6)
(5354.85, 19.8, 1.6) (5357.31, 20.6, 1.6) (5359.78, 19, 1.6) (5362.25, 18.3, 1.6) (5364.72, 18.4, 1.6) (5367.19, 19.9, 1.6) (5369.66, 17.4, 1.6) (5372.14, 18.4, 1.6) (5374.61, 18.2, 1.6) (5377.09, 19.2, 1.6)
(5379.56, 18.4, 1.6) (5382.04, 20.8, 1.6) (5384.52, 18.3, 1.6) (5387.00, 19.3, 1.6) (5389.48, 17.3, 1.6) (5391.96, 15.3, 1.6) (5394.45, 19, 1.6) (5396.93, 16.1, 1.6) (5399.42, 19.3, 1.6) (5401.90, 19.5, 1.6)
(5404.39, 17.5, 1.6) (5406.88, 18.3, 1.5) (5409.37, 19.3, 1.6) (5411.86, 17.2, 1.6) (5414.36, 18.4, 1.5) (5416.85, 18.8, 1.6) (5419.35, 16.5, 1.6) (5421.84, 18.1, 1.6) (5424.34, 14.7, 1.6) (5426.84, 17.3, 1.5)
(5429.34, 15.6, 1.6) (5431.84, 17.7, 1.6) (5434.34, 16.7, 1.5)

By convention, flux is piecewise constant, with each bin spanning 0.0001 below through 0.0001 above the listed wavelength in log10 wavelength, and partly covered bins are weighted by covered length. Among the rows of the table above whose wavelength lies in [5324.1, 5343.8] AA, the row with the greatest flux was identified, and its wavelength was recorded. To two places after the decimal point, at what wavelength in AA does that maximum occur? 5330.24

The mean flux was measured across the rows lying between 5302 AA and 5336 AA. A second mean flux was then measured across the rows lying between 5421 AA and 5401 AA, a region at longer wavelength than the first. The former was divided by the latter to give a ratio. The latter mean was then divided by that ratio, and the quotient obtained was 17.5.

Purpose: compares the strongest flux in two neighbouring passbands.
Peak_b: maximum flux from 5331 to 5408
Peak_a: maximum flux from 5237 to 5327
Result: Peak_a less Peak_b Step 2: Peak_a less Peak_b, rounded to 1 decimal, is 1.3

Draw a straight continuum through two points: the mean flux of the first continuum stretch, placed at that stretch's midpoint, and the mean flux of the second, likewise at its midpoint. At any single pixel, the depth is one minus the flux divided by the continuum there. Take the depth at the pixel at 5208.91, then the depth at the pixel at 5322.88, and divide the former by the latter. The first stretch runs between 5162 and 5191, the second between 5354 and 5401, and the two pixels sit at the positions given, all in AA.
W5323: 1.8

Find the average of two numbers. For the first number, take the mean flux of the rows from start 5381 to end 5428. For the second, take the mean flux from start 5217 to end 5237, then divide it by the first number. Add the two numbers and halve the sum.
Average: 9.5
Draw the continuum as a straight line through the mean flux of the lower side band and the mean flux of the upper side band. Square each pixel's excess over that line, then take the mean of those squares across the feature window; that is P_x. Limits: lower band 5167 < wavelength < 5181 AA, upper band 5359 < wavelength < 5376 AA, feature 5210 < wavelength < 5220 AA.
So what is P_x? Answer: 0.4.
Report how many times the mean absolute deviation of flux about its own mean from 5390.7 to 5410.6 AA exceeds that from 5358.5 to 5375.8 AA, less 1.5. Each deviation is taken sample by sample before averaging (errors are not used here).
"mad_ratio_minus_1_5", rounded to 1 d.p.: 0.9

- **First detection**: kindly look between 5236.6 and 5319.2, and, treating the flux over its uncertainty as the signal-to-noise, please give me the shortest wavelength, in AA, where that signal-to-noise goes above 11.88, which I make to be 5242.60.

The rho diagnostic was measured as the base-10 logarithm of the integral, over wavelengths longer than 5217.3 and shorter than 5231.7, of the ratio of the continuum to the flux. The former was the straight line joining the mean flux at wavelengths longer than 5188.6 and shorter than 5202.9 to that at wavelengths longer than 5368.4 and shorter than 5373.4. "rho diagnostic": 1.17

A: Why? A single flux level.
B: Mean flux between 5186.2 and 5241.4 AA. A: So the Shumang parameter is 18.3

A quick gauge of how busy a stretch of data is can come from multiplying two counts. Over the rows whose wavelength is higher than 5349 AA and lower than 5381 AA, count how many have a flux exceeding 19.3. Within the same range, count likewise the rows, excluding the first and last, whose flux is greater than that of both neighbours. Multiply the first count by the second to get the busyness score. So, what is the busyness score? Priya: 12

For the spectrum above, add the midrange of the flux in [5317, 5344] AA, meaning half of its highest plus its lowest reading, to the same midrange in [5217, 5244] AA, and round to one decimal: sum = 36.9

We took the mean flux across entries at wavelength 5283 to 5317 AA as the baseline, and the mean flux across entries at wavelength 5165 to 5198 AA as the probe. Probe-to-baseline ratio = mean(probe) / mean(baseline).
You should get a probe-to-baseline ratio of 1.00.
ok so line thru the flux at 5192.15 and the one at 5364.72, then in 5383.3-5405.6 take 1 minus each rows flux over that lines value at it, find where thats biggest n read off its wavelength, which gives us 5391.96 AA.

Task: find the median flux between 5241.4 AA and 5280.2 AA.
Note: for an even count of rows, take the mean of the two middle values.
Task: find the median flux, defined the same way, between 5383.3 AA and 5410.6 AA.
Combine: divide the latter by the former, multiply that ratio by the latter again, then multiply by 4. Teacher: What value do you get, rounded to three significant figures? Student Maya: 69.6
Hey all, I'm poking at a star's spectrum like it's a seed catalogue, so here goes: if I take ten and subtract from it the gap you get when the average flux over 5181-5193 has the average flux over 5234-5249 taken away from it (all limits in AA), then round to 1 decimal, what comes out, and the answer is 9.6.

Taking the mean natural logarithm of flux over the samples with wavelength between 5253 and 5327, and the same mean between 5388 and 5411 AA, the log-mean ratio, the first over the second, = 1.019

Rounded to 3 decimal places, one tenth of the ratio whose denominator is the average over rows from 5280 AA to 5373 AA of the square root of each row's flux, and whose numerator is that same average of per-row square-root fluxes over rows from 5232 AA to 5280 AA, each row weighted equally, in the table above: 0.100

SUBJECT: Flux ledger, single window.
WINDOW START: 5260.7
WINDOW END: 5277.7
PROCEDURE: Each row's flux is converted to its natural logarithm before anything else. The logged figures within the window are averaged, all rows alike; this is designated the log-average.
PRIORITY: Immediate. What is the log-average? 2.96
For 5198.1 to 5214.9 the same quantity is 2.95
